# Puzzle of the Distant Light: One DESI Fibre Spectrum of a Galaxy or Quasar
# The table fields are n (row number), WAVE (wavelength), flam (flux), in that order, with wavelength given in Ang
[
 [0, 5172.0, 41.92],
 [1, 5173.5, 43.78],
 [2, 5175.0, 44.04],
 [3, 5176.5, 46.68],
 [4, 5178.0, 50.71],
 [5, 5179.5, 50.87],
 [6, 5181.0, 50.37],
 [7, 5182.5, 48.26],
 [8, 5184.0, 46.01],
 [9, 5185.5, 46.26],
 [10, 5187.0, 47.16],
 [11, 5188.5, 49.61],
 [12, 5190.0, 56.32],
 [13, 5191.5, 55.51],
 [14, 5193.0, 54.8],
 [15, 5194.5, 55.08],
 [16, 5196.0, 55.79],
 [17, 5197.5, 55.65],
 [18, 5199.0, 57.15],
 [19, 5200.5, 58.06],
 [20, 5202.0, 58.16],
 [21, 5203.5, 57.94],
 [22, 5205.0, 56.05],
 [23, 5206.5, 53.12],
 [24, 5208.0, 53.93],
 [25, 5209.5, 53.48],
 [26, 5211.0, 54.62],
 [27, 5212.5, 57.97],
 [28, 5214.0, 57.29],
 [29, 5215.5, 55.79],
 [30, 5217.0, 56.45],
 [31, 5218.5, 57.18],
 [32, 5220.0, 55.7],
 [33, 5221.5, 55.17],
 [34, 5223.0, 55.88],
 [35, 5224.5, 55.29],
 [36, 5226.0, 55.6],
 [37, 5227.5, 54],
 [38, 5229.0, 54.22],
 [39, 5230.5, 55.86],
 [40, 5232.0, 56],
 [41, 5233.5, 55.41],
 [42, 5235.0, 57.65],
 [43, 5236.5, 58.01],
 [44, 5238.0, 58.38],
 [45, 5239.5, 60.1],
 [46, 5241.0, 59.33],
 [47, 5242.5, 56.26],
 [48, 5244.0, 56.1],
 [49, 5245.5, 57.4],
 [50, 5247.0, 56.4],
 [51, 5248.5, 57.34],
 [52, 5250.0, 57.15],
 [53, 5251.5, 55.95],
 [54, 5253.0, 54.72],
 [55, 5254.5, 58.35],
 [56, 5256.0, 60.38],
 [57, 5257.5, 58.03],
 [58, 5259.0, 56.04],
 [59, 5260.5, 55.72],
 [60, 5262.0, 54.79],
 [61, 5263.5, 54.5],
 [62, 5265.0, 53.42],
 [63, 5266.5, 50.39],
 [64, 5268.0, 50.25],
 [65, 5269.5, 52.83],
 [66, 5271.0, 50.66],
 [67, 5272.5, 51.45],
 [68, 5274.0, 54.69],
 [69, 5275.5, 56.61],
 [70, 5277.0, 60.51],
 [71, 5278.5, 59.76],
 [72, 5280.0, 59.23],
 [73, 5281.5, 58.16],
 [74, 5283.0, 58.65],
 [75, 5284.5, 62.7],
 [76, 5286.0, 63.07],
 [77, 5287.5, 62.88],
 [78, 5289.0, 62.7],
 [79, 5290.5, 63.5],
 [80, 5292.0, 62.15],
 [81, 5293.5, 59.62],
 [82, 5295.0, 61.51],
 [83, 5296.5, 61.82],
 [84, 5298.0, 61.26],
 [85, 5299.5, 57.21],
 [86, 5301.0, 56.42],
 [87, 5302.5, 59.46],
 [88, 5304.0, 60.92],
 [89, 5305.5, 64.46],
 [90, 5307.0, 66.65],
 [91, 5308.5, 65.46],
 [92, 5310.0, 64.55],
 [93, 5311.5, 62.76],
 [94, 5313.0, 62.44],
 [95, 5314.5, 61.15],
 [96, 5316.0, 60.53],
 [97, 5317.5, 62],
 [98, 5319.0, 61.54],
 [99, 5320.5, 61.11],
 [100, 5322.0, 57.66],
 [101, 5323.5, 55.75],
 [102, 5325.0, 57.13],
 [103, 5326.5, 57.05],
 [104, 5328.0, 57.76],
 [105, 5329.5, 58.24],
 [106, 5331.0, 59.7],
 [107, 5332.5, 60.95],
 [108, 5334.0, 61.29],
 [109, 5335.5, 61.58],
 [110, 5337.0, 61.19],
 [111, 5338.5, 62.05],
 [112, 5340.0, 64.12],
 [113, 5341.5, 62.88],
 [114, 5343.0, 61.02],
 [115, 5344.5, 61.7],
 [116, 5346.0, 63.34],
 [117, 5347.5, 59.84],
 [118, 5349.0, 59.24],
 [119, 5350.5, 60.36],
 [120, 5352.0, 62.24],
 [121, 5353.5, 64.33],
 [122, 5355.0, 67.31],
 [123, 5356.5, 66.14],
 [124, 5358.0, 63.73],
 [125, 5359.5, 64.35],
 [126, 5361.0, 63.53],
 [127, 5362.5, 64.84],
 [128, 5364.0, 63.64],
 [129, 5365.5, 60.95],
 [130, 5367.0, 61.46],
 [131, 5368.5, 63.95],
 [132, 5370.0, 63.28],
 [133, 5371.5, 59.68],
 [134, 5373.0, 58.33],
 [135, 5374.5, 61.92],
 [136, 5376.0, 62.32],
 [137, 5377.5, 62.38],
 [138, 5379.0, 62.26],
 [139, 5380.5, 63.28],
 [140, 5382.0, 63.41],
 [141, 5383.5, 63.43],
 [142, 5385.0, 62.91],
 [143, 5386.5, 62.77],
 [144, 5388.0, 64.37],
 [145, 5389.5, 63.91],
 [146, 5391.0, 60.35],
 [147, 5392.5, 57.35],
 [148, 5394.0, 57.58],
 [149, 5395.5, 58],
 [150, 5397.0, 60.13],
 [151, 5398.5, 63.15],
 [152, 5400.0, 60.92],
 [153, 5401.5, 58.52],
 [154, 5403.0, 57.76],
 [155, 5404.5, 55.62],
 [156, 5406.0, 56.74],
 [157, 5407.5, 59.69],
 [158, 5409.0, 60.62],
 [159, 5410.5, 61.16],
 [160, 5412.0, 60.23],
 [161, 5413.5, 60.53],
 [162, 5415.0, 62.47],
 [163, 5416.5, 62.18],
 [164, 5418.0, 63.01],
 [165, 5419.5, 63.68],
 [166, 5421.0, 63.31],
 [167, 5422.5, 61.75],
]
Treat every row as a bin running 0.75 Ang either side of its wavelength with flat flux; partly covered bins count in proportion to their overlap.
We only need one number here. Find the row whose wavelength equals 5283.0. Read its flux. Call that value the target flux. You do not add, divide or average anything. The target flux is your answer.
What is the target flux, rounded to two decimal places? 58.65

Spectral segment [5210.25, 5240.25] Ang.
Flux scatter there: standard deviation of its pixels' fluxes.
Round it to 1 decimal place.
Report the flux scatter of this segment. 1.5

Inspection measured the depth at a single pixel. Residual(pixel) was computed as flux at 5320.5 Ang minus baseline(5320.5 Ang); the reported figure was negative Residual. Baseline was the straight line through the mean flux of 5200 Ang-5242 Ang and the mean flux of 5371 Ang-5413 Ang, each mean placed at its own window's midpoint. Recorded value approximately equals -2.3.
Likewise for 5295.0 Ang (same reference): -3.3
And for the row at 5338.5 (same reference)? -2.7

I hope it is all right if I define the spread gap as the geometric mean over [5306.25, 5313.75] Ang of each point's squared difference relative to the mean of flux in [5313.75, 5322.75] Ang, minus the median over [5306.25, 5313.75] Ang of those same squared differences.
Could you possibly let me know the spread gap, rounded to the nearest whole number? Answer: -4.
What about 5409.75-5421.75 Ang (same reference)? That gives -2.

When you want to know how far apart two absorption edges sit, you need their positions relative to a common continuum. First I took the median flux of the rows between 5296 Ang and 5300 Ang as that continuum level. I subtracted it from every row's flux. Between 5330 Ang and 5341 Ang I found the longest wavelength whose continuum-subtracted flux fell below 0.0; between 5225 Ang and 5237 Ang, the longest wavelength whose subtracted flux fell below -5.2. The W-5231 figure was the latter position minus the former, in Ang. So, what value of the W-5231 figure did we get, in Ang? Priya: -103.5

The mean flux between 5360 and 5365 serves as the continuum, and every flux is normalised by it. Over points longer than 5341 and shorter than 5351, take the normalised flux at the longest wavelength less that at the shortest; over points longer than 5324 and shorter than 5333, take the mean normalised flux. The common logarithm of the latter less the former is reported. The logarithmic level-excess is -0.021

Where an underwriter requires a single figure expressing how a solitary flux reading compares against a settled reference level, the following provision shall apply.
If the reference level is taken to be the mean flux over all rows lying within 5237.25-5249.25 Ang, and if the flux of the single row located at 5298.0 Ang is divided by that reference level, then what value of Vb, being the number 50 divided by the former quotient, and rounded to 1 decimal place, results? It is 47.1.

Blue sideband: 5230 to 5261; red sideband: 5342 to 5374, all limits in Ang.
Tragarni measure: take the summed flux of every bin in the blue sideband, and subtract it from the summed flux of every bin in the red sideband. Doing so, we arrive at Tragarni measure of 113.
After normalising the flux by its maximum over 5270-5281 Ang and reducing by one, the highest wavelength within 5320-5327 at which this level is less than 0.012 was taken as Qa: 5326.5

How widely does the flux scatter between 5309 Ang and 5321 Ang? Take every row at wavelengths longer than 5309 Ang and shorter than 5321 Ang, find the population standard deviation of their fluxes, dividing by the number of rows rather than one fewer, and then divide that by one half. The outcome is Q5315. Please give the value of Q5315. 2.36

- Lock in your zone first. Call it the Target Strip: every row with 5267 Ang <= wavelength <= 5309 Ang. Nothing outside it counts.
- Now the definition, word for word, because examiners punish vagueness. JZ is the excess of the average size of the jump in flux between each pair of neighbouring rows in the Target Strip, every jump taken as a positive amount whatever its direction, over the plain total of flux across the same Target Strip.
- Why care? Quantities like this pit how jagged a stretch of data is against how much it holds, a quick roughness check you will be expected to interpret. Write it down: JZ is -1663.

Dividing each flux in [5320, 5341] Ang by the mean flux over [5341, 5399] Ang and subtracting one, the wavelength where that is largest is 5340.0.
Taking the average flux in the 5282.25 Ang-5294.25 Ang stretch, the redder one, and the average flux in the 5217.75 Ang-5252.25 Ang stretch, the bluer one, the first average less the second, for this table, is 5.4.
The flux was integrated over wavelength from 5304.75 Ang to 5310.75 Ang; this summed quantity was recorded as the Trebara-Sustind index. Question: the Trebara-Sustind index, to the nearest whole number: 392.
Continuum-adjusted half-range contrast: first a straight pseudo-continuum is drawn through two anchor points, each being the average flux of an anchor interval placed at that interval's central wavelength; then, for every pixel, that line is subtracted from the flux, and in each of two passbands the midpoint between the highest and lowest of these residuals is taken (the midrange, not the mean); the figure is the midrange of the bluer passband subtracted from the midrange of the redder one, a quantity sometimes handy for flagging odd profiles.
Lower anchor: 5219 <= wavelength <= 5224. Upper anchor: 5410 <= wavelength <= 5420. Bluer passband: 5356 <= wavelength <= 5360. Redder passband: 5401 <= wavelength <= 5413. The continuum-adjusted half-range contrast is -8.2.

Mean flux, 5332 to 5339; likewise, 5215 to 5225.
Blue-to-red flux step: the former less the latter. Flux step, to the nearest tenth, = 5.5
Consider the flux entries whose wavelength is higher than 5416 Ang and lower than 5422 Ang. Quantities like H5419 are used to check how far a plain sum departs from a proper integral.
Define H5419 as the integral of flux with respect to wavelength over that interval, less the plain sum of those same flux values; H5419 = 126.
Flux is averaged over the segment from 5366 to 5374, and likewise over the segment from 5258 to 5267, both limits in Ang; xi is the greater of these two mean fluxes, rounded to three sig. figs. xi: 61.3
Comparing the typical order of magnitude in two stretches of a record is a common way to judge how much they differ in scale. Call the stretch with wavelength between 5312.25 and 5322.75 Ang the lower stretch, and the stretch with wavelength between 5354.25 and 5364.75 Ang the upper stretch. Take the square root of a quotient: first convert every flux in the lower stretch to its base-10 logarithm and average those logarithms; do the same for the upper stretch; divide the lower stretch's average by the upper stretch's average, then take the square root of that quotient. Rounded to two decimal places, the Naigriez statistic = 0.99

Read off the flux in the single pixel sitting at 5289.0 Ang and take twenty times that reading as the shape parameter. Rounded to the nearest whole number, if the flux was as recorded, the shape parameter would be 1254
